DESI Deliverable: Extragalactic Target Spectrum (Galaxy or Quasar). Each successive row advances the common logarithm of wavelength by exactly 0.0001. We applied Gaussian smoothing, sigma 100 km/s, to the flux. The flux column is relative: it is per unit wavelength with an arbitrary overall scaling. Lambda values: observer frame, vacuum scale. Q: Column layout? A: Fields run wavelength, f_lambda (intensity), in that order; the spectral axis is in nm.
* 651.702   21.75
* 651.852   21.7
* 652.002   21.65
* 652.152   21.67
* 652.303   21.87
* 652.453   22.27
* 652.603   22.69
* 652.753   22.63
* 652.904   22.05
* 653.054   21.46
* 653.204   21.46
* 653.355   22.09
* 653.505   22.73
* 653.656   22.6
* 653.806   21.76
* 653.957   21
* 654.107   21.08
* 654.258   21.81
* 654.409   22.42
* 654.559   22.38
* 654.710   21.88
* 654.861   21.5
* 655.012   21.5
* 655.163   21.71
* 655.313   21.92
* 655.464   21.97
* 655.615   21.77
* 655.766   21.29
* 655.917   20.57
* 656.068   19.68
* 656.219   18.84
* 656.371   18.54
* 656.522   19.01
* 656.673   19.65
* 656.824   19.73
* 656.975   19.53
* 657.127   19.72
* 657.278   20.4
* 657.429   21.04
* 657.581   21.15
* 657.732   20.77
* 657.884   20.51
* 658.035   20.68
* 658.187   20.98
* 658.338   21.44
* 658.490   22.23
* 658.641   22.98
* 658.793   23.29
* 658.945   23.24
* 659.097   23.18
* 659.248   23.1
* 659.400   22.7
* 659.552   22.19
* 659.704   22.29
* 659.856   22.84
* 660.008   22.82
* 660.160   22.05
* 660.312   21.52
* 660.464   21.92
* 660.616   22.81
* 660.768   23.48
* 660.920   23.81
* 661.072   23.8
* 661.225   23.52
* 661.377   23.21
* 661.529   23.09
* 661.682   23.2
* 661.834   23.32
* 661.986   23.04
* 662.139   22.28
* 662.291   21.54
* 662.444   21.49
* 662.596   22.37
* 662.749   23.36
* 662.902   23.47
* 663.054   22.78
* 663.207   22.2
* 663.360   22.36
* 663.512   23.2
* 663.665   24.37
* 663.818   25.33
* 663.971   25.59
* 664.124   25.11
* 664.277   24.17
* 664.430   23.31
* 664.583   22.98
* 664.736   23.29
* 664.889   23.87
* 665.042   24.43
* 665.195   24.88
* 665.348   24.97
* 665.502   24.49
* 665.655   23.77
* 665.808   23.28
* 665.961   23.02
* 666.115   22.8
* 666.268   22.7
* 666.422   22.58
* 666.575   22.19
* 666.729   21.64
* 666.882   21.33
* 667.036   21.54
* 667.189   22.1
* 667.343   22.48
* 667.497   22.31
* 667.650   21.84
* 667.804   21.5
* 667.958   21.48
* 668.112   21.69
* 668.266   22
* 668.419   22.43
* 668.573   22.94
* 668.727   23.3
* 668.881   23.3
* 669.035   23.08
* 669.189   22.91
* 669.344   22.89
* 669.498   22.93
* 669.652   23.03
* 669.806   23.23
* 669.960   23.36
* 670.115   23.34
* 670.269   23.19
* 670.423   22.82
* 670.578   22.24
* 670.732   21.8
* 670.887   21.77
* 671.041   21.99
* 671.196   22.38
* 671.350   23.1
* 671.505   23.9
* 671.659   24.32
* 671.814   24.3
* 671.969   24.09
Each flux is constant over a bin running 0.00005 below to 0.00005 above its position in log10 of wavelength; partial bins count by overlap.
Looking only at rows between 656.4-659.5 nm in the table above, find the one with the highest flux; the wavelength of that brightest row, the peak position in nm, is 658.793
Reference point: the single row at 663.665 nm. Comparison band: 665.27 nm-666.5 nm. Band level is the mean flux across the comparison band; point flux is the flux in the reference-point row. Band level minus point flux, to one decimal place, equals -0.9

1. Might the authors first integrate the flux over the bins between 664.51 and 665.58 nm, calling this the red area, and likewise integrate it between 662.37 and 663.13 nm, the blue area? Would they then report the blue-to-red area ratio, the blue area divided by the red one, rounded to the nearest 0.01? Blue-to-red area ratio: 0.67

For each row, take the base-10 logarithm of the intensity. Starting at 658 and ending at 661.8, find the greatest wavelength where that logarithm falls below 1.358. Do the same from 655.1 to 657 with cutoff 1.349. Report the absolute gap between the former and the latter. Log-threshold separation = 3.49 nm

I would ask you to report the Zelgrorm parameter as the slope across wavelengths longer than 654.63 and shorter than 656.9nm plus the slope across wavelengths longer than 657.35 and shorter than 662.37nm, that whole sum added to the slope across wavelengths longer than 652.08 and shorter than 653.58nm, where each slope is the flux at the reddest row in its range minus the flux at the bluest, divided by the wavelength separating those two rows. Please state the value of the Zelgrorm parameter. -0.1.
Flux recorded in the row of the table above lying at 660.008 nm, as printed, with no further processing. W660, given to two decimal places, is 22.82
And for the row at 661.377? 23.21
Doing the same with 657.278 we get 20.40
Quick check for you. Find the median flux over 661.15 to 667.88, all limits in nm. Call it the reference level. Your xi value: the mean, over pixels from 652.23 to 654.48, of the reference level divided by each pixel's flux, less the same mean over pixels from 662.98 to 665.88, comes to 0.083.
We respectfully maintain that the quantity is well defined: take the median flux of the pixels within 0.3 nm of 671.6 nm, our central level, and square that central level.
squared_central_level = 581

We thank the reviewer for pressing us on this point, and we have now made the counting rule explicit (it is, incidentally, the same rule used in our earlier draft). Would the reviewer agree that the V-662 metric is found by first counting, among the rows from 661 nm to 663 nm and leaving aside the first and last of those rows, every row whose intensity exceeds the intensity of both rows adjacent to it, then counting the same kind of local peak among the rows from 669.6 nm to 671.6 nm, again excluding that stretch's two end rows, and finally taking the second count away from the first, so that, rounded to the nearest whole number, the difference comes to 0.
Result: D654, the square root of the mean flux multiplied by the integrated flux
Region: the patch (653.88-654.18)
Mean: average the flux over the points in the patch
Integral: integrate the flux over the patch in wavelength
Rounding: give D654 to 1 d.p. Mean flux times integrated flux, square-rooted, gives 11.5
